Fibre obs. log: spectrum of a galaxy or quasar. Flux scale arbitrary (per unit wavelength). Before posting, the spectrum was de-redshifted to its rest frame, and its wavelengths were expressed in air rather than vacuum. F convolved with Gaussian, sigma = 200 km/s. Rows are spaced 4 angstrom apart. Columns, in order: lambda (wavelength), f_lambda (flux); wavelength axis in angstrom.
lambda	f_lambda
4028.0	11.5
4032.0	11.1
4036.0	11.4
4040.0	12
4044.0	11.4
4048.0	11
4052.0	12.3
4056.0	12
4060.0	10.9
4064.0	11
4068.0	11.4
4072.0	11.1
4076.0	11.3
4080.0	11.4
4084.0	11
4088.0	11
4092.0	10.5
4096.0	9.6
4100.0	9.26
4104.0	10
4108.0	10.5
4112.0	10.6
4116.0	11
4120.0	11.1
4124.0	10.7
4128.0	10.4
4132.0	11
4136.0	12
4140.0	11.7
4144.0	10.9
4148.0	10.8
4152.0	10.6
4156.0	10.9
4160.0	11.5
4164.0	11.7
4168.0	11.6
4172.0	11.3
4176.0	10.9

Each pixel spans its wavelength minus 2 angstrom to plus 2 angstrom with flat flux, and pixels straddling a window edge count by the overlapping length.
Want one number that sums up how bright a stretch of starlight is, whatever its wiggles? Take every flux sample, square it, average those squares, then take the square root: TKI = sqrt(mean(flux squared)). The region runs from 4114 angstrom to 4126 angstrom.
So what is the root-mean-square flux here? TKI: 10.9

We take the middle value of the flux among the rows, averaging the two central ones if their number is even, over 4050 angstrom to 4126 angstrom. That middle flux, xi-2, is 11.00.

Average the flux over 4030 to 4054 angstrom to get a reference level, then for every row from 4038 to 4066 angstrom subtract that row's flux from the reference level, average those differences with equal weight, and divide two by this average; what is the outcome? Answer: 105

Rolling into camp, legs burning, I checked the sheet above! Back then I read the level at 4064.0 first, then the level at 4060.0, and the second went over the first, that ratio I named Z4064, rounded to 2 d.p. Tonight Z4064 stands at 0.99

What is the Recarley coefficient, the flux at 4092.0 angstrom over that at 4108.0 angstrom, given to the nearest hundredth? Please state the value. 1.00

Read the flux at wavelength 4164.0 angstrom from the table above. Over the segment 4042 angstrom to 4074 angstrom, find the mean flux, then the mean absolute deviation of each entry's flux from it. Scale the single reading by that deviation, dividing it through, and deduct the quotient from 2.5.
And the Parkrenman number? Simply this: -27.7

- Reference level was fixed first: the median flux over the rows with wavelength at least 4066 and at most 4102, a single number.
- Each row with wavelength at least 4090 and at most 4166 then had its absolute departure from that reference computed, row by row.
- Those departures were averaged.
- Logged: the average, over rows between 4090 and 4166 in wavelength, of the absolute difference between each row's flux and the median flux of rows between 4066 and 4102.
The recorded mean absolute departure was 0.54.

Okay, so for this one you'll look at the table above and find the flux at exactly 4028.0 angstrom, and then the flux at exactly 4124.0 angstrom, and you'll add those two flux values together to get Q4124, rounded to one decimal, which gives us 22.2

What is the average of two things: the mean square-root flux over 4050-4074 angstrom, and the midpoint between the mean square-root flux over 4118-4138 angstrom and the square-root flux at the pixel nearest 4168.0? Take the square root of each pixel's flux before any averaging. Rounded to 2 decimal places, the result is 3.37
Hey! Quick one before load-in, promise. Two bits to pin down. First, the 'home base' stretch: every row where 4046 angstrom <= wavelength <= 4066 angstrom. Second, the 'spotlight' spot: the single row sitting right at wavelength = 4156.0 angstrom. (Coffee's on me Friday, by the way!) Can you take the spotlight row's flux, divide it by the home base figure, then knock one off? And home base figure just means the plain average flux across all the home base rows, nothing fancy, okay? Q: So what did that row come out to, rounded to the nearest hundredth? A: -0.05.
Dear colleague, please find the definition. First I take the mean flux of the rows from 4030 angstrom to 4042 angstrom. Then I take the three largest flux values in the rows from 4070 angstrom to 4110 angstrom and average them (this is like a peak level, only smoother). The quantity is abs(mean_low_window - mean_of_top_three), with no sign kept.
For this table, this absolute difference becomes 0.23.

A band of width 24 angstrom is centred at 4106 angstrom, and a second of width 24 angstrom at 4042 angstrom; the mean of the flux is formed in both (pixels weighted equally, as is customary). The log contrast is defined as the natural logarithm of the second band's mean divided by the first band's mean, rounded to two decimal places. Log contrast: 0.13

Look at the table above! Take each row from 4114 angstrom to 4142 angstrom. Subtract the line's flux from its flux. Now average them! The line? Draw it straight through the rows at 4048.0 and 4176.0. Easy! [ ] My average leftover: 0.19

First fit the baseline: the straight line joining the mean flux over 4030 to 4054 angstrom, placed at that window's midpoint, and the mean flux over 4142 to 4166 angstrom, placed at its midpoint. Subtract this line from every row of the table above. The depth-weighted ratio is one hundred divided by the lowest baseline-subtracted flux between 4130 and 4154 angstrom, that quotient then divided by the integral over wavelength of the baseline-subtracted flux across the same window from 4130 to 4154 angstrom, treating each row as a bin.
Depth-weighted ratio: -175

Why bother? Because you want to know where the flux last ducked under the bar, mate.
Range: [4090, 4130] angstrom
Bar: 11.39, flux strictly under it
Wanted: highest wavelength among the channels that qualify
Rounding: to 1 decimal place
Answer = 4128.0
